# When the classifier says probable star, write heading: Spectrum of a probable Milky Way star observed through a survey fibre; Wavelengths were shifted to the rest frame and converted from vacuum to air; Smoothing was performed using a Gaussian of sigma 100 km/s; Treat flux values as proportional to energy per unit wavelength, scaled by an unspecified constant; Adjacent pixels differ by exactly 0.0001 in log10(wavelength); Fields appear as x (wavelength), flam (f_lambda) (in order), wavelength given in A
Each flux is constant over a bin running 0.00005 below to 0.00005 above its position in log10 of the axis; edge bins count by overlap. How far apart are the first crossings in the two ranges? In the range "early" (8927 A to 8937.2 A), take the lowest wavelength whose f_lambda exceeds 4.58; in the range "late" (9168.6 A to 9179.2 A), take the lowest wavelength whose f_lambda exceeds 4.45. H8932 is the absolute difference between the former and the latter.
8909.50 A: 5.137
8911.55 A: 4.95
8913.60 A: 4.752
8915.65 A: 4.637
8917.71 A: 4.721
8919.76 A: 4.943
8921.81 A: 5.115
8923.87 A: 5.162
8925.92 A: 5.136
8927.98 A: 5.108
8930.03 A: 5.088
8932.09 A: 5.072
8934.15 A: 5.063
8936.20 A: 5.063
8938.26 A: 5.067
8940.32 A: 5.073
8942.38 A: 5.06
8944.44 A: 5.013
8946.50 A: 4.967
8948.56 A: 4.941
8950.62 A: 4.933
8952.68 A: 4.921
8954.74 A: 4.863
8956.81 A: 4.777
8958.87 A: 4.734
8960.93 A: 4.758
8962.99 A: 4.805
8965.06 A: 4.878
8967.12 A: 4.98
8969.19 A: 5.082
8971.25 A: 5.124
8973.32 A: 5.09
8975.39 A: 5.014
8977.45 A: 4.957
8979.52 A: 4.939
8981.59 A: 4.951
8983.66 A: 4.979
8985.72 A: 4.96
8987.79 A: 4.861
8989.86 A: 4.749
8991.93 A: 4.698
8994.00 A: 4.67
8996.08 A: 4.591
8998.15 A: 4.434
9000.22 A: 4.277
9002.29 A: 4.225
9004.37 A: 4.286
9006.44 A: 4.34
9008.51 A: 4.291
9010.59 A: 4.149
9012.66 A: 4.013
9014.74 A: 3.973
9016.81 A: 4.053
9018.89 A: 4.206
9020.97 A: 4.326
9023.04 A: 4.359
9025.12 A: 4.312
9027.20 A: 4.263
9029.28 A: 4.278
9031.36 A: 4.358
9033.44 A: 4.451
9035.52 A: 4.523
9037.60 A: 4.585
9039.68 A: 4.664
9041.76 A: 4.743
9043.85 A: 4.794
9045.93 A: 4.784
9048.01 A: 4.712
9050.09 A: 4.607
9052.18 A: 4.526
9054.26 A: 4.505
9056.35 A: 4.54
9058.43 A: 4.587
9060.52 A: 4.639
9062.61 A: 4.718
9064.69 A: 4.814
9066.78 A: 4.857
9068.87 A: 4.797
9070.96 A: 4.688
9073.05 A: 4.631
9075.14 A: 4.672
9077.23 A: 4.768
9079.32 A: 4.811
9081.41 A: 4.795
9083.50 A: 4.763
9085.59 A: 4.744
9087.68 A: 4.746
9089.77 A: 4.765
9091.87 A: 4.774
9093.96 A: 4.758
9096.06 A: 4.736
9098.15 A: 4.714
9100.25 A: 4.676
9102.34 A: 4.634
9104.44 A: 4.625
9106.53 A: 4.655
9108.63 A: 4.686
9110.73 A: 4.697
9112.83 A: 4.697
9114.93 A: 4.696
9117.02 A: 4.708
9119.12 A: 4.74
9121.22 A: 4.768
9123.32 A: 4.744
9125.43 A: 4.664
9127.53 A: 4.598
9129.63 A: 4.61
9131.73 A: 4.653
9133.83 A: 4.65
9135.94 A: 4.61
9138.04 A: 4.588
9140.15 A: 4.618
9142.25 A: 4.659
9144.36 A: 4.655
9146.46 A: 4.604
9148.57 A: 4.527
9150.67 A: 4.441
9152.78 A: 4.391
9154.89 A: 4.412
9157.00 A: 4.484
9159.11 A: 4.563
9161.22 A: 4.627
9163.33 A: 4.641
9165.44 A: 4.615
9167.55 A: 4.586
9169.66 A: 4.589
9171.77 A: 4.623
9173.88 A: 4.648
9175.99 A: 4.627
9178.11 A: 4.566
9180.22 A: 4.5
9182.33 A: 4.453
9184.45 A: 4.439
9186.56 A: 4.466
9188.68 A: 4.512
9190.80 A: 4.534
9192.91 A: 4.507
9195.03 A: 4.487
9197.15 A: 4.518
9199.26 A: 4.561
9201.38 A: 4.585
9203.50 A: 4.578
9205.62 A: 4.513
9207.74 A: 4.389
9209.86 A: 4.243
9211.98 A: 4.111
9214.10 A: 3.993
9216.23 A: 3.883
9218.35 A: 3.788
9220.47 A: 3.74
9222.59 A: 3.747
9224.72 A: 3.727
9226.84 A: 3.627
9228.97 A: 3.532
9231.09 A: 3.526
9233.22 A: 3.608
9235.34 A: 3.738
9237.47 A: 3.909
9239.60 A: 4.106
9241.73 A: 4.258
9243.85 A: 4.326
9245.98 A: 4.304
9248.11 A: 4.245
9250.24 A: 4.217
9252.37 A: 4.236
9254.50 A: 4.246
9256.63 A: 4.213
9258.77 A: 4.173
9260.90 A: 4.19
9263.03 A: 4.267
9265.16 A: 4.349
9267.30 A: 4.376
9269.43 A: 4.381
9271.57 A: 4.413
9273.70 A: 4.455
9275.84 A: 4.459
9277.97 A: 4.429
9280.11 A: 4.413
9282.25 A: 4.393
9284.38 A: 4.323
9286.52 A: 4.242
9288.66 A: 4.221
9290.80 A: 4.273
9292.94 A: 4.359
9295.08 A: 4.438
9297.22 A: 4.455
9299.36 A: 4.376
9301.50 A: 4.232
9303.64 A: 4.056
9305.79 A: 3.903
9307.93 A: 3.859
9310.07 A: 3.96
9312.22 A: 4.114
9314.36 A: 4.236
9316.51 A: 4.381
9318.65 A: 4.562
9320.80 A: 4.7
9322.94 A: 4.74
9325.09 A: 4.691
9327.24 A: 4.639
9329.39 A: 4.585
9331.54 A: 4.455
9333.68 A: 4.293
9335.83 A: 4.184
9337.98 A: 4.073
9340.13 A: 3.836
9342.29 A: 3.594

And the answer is 241.7 A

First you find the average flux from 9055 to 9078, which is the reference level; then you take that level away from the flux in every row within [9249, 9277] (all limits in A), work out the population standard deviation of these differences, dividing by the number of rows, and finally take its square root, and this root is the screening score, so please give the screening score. 0.31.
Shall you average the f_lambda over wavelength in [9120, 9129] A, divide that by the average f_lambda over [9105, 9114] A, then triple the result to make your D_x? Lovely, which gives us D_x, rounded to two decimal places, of 3.01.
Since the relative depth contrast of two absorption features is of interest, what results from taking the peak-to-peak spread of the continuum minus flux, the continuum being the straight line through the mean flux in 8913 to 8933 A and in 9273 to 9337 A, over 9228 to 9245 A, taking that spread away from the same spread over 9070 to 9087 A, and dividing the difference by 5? -0.126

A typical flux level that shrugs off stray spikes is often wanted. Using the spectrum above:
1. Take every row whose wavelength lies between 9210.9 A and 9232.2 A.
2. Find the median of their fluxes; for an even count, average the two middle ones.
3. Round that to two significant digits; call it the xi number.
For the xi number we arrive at 3.7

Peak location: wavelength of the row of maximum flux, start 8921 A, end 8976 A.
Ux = 8923.87 A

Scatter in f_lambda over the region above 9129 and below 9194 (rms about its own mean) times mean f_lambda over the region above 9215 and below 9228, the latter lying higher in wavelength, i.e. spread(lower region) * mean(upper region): 0.30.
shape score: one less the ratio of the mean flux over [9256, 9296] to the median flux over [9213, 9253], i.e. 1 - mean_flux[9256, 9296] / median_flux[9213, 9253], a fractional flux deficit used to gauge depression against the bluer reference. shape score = -0.12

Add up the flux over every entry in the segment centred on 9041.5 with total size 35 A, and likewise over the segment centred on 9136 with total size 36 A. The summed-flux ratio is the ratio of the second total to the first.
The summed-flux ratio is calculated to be 1.02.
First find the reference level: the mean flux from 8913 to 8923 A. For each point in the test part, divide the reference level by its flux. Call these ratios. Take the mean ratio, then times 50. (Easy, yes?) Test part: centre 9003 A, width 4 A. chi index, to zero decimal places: 57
